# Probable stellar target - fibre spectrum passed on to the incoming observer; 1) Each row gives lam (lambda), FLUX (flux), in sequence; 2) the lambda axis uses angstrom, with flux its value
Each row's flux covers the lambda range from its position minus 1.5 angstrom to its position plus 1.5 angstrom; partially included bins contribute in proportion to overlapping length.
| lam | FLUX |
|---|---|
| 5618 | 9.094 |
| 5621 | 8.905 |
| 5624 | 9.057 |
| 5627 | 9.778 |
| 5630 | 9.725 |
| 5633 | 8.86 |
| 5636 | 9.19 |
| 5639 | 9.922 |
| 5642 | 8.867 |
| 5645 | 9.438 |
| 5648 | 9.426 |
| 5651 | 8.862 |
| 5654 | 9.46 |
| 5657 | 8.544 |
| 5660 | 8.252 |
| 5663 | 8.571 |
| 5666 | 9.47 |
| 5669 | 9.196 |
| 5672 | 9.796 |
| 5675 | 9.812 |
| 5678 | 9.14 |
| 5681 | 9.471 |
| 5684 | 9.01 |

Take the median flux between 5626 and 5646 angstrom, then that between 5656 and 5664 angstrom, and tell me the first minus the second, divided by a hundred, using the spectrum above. 0.0089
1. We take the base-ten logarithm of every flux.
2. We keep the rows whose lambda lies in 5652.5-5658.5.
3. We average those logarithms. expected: 0.954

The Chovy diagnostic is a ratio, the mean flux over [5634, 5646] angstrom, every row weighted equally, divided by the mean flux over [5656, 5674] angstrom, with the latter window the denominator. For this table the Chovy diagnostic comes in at 1.04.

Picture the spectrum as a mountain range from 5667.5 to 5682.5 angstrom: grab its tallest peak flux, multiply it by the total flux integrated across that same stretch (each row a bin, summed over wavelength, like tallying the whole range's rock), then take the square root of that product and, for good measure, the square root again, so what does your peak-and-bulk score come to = 6.11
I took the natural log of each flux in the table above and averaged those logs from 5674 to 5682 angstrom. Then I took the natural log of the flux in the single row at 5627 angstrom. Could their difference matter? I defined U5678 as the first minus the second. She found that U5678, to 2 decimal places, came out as -0.03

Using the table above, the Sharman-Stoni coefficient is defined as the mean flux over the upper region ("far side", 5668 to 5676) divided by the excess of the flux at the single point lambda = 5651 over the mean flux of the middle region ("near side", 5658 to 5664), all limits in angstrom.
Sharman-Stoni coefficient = 21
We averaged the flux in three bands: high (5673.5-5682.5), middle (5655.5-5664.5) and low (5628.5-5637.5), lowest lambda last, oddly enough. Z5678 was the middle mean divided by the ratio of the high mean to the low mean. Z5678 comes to 8.3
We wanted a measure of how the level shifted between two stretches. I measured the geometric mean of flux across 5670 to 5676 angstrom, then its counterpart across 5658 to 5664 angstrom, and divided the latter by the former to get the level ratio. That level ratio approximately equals 0.86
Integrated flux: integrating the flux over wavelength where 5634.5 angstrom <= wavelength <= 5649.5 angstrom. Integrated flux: 141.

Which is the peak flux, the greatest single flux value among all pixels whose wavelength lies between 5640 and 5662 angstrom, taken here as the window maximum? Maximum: 9.46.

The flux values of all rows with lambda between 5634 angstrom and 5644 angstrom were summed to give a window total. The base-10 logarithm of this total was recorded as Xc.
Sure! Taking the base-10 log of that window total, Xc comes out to 1.45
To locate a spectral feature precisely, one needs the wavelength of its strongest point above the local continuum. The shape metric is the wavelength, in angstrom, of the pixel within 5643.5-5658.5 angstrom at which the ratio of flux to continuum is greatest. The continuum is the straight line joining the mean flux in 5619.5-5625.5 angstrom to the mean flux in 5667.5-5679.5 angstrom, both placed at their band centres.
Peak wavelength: 5645 angstrom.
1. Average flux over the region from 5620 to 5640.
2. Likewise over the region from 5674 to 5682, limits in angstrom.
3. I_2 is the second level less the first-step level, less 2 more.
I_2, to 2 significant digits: -1.9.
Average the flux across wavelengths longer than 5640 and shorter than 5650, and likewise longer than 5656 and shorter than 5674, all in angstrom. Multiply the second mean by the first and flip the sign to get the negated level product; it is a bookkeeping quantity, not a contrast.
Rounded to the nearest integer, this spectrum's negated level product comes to -83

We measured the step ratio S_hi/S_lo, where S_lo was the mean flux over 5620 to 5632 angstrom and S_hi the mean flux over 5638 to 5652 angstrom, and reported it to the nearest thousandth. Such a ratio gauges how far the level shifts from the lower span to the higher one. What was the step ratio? 0.993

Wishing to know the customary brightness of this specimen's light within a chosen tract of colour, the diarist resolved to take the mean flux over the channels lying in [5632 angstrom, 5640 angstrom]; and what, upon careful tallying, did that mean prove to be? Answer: 9.32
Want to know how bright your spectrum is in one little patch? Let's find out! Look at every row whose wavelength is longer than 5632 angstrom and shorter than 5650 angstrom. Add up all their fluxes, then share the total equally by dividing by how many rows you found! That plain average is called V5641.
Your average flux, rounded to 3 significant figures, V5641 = 9.28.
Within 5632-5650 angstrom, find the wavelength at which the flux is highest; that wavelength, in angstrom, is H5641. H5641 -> 5639 angstrom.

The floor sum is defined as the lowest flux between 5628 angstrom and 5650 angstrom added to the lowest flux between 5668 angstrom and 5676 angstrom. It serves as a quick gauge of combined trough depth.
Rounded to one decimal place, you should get 18.1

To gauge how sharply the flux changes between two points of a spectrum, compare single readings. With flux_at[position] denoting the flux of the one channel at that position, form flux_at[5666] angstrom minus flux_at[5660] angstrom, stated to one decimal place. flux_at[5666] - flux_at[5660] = 1.2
